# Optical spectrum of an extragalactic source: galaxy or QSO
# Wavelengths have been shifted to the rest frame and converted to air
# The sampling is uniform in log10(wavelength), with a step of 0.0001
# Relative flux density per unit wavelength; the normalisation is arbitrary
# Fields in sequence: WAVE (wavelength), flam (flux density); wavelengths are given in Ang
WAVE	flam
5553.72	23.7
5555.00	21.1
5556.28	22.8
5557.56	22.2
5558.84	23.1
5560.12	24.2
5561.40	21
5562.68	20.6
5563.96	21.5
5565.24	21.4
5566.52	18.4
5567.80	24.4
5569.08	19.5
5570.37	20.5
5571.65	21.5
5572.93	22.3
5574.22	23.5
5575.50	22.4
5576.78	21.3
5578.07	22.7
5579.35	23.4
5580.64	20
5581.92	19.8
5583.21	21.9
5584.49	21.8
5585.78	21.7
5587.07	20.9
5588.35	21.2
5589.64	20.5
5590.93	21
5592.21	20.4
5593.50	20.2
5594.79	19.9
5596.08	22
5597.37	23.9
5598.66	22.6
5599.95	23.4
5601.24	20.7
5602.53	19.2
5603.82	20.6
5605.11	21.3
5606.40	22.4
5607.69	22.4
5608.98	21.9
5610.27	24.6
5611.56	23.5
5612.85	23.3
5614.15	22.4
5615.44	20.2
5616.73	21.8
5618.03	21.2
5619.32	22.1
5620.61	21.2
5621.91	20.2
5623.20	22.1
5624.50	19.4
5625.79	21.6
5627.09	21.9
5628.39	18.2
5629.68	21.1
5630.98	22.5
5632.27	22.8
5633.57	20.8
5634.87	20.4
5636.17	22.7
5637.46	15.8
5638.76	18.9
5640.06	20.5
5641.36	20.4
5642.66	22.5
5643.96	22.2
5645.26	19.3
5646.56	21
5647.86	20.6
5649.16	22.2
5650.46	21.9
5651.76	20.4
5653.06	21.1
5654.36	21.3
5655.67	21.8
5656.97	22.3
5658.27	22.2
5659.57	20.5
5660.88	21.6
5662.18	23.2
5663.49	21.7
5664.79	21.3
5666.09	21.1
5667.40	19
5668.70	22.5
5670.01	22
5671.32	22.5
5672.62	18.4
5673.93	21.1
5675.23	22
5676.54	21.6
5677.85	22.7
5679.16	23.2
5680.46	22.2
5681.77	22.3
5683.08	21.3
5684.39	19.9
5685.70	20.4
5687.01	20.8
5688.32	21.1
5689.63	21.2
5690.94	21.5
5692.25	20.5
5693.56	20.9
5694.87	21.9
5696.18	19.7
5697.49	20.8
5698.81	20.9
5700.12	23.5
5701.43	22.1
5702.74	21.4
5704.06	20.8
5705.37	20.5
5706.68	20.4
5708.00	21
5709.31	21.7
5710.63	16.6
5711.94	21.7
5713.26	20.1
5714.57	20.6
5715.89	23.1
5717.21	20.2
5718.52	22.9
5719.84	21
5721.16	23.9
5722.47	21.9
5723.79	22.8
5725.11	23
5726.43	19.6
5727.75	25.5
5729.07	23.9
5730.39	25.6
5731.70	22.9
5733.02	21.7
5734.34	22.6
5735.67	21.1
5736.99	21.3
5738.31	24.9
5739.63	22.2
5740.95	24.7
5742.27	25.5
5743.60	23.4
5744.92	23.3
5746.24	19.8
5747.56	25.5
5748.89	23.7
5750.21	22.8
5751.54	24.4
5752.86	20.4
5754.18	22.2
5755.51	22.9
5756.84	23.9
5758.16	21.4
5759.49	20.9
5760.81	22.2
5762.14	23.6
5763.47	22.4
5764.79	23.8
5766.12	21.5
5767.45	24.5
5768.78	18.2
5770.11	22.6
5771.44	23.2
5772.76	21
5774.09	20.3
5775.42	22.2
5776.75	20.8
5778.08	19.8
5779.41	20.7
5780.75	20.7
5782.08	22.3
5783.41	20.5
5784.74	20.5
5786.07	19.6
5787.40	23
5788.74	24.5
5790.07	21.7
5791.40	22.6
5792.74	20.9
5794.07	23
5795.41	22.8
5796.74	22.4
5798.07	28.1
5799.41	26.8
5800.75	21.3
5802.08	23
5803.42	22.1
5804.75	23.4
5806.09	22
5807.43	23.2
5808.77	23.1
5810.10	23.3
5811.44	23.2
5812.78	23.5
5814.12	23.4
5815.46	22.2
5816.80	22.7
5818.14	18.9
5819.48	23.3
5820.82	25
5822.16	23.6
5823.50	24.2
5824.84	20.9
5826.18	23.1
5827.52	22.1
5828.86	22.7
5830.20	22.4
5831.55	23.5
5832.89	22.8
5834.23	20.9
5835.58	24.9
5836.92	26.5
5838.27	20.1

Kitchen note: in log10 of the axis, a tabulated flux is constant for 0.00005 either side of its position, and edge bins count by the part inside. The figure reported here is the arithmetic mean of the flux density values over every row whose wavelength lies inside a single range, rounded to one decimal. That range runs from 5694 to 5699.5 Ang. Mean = 20.8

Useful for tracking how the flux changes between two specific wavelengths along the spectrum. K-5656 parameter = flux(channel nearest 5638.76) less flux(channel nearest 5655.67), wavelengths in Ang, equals -2.9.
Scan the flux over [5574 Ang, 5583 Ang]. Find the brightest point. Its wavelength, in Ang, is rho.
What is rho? 5574.22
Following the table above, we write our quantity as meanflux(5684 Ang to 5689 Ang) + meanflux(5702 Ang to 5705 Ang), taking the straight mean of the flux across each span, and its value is 41.6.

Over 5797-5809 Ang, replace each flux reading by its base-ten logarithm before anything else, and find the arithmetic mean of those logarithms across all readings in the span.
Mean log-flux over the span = 1.37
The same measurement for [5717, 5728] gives 1.35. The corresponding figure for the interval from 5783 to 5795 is 1.34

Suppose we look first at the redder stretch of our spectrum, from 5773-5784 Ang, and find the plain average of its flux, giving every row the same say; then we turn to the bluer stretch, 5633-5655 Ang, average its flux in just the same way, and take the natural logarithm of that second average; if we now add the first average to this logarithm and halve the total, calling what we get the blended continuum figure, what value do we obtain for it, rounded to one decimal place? 12.0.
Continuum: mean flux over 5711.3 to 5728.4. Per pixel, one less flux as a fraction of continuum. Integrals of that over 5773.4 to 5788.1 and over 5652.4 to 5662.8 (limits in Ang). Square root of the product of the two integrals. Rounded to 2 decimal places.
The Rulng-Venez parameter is 0.30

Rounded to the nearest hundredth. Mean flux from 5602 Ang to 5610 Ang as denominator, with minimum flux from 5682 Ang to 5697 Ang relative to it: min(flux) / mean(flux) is 0.92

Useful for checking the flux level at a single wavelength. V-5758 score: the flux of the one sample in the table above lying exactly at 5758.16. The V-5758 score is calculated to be 21.4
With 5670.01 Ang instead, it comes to 22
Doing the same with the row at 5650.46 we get 21.9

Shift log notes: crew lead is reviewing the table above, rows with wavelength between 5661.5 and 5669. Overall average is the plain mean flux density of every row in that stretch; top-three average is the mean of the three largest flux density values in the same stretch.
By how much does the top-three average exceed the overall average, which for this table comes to 1.0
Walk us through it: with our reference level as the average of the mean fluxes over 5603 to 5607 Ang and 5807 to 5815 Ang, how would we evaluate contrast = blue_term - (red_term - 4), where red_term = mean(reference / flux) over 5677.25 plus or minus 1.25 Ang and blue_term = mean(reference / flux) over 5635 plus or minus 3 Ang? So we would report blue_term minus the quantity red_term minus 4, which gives 4.10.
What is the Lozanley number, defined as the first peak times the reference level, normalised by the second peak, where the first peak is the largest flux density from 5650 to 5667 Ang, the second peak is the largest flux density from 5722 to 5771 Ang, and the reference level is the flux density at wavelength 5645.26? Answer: 17.5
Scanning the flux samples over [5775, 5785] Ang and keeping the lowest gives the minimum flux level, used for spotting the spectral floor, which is 19.8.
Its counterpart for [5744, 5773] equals 18.2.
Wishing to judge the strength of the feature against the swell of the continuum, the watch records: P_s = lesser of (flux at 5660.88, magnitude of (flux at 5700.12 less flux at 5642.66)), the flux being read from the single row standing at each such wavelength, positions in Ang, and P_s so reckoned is 1.0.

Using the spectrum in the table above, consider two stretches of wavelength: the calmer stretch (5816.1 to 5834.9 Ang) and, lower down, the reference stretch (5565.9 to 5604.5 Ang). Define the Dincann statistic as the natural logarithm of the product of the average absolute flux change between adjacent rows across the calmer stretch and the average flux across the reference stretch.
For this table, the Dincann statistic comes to 3.63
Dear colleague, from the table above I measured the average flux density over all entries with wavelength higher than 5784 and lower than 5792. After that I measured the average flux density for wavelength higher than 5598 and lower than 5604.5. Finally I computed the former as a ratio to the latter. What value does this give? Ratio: 1.03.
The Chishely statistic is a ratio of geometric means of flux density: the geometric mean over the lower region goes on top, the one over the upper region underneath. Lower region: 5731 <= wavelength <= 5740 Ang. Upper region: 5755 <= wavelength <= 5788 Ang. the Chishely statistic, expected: 1.03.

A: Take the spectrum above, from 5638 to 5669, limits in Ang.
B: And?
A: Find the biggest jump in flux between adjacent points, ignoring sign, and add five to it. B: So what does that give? 8.5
